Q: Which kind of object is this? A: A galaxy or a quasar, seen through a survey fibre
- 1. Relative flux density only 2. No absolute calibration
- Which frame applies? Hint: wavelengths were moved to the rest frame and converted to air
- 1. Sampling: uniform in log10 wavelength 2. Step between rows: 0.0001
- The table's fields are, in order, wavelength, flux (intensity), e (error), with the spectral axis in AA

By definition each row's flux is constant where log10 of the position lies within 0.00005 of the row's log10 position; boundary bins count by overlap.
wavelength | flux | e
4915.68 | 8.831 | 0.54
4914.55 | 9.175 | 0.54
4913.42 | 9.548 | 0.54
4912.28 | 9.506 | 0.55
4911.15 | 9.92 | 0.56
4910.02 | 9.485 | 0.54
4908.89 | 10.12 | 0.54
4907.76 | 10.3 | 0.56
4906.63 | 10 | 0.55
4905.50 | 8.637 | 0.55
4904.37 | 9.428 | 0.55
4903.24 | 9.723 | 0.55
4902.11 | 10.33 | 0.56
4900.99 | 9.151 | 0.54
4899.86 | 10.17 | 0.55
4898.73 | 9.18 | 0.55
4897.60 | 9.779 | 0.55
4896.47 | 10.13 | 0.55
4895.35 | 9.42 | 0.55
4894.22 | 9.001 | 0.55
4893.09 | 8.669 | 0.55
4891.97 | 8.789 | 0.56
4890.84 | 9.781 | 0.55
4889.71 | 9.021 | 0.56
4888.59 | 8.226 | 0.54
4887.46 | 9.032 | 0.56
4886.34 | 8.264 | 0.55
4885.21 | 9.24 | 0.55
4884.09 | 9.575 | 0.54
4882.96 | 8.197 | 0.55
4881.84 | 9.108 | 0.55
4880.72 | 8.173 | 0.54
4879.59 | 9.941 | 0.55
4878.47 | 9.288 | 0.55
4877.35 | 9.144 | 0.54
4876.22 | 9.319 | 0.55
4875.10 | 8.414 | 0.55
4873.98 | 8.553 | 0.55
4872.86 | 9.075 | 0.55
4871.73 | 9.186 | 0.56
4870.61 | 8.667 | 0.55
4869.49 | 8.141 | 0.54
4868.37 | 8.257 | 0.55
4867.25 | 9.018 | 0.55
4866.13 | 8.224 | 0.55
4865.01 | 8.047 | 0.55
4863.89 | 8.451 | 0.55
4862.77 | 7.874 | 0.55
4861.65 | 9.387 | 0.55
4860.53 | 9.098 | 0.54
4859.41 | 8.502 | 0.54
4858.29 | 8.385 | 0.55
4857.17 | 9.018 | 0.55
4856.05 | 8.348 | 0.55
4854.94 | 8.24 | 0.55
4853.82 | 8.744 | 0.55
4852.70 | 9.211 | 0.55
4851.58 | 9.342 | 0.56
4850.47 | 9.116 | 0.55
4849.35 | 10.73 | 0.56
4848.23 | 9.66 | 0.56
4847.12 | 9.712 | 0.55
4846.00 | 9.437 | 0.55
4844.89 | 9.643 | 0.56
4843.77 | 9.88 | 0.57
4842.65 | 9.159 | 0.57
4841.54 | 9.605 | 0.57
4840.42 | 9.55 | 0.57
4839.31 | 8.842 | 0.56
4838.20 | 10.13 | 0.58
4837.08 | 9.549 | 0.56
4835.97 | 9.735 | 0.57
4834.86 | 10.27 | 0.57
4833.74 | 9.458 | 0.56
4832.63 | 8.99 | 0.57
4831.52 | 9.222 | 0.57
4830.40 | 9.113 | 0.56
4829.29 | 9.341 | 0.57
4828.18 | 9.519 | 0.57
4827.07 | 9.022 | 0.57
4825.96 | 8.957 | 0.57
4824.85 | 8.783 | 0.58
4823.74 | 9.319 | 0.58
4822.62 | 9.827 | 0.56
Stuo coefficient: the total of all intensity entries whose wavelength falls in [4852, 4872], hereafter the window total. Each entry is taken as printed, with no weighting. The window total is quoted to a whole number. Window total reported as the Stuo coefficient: 155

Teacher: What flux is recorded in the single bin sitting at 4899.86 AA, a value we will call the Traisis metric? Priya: 10.17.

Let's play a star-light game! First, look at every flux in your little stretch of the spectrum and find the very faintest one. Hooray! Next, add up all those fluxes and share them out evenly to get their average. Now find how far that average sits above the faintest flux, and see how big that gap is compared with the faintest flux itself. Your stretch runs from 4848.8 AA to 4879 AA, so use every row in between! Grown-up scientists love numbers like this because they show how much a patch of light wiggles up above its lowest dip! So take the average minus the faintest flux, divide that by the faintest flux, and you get 0.118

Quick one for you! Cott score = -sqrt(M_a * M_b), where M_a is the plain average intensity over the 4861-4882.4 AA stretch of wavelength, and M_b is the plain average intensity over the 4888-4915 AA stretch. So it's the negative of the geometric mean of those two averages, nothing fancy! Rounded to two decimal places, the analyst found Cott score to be -9.11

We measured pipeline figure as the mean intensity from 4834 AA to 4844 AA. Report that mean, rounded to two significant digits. 9.6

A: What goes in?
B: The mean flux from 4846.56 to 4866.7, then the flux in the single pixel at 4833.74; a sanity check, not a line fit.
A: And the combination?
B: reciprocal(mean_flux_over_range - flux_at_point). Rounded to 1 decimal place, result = -1.8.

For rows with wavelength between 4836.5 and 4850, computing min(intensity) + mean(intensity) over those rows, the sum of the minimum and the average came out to 18.5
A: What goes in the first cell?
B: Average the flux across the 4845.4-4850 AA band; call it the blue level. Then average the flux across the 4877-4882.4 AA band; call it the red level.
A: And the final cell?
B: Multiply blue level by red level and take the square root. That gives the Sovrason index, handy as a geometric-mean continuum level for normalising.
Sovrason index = 9.5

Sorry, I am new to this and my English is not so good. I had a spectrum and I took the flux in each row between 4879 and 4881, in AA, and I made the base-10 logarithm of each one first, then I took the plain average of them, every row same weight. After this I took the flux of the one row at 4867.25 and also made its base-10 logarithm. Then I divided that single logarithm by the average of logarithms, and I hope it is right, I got 1.00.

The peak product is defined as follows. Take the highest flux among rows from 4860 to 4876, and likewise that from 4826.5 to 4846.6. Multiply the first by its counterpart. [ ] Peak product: 96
